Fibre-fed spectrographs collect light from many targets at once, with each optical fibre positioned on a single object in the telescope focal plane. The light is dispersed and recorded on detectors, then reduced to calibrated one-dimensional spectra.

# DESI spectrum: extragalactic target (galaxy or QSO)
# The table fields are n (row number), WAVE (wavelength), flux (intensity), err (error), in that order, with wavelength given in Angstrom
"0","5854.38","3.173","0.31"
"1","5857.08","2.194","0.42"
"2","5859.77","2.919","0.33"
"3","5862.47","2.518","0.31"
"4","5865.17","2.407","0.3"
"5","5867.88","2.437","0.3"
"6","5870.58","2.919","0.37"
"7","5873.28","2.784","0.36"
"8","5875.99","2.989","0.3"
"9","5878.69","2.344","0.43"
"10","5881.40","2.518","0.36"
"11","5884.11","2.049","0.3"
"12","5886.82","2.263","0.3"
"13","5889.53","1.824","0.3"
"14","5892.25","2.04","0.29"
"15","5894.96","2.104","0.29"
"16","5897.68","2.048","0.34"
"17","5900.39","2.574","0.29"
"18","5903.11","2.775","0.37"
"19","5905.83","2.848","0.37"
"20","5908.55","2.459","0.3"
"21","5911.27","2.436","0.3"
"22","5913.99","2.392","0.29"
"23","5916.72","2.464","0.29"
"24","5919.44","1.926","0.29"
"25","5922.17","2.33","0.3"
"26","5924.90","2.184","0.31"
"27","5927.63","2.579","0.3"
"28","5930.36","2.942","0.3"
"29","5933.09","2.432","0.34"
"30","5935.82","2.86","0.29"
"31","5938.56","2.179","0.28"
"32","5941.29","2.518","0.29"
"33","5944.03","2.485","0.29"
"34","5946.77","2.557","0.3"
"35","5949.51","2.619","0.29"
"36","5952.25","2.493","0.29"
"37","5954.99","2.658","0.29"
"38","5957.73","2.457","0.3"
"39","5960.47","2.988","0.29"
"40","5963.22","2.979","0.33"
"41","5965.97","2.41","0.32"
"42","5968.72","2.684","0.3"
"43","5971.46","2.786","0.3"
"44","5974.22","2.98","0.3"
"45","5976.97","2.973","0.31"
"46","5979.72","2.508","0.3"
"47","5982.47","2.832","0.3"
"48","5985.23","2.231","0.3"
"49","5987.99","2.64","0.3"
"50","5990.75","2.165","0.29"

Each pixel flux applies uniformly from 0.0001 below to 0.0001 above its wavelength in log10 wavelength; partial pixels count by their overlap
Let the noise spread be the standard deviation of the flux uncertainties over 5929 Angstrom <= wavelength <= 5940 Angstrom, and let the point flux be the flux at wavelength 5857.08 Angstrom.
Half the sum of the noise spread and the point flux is 1.11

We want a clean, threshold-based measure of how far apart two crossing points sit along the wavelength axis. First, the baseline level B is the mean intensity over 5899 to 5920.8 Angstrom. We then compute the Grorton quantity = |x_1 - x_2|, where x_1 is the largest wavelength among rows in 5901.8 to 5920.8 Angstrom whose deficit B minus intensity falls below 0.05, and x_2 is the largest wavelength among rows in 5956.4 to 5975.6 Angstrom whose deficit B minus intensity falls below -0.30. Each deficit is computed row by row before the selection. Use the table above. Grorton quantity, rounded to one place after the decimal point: 57.5 Angstrom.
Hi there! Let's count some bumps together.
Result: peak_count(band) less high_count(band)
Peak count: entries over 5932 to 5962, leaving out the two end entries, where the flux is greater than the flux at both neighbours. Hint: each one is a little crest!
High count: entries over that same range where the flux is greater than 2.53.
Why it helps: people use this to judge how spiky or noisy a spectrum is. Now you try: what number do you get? -1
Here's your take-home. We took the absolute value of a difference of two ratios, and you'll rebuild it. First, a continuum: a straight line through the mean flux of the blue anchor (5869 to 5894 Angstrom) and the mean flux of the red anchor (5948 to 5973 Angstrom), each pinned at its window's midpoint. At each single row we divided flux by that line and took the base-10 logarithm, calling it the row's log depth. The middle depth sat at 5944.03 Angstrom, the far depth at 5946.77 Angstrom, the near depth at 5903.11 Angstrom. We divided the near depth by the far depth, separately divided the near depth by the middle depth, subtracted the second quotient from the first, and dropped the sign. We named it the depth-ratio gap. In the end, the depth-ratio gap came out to 1.9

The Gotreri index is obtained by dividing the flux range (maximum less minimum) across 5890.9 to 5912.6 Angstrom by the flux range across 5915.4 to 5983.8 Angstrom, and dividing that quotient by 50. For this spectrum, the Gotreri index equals 0.015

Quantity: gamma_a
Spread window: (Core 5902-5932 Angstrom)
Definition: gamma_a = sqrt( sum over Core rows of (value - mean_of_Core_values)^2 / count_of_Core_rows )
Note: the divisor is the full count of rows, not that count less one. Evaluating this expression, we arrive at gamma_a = 0.282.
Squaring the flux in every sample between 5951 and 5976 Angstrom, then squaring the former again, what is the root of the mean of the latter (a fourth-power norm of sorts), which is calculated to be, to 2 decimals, 7.51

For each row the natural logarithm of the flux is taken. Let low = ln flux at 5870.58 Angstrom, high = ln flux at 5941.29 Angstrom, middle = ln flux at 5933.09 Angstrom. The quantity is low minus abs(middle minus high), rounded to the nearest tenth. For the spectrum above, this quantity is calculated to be 1.0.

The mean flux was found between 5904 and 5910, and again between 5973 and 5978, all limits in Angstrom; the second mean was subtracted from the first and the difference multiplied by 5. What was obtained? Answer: -1.6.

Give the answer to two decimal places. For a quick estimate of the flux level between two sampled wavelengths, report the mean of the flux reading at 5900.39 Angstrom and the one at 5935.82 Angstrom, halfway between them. 2.72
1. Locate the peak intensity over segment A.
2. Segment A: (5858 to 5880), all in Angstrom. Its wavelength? 5875.99 Angstrom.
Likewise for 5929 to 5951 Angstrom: 5930.36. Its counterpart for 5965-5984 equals 5974.22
